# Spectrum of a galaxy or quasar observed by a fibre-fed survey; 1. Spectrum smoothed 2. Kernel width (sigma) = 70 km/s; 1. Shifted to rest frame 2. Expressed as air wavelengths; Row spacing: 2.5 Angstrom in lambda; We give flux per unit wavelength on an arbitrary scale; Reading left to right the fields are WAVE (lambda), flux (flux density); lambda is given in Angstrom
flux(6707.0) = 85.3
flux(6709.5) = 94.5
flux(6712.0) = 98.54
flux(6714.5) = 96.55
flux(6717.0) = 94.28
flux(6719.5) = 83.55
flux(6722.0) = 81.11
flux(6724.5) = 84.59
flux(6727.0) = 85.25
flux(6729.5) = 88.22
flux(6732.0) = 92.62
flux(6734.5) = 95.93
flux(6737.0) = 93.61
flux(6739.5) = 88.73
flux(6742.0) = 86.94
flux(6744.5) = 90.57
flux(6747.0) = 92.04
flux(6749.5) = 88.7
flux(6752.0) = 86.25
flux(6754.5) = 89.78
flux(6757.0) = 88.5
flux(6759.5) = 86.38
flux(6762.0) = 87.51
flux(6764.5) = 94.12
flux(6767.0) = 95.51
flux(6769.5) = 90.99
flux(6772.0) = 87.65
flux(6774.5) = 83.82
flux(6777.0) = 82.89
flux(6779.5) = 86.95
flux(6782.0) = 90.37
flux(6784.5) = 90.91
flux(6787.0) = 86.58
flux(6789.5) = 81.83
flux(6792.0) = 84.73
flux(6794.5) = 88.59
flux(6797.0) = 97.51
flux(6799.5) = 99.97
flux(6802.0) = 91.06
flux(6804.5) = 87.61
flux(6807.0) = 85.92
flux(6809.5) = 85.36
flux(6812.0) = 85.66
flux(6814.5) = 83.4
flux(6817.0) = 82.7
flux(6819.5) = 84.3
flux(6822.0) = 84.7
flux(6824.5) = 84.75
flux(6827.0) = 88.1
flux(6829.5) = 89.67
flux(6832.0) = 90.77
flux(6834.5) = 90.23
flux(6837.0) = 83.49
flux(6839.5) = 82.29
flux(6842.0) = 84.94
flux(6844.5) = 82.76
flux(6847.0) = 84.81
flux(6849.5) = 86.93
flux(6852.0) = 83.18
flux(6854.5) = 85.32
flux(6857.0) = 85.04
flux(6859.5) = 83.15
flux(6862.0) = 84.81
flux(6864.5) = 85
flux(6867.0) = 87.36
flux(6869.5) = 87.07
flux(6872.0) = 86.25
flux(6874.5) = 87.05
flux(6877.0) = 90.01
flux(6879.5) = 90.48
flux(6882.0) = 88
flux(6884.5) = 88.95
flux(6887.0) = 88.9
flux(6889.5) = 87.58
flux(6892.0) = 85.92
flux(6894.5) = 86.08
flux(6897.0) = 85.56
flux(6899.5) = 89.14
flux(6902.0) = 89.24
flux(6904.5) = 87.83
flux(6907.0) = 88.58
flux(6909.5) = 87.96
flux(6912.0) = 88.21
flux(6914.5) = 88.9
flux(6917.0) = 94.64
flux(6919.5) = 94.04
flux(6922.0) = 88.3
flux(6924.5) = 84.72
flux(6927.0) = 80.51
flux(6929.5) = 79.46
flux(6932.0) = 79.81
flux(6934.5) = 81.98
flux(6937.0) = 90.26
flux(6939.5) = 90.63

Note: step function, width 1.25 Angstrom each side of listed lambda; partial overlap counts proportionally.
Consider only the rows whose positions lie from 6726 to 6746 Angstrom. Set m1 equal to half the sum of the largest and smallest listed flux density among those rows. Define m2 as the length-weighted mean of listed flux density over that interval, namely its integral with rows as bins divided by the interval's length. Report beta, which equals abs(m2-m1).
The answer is 0.27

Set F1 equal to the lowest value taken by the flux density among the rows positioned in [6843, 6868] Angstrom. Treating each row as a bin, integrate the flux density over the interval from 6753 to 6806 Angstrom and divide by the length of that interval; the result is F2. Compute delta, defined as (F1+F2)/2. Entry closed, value 86.0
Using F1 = 82.76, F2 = 89.2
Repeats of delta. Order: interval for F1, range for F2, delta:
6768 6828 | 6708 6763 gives 85.8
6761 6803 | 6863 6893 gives 84.8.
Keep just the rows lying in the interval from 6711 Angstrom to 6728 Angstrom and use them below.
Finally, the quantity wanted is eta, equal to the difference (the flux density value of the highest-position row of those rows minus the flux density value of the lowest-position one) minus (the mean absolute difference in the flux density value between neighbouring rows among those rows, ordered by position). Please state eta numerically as -16.9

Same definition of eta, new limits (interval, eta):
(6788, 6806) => 0.7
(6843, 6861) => -1.6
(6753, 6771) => -1.6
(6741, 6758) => -1.1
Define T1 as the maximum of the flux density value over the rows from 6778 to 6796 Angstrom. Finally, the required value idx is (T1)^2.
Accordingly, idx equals 8265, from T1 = 90.91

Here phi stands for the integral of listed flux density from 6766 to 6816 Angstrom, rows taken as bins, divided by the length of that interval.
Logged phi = 88.3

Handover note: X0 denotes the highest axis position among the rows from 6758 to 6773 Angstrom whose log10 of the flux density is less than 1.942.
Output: 6759.5 Angstrom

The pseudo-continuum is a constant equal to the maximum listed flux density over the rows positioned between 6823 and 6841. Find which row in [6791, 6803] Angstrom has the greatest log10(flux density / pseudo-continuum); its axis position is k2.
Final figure 6799.5 Angstrom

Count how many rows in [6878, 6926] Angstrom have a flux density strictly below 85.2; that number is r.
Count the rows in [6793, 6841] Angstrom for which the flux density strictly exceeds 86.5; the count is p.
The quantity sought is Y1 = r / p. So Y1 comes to 0.11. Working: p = 9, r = 1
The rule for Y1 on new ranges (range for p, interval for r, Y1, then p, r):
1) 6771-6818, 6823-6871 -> 1.10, 10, 11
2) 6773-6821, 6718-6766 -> 0.33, 9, 3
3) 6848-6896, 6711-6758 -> 0.30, 10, 3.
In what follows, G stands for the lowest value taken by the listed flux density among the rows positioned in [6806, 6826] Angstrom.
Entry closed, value 82.7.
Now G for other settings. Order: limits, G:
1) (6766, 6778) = 82.89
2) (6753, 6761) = 86.38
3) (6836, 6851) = 82.29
